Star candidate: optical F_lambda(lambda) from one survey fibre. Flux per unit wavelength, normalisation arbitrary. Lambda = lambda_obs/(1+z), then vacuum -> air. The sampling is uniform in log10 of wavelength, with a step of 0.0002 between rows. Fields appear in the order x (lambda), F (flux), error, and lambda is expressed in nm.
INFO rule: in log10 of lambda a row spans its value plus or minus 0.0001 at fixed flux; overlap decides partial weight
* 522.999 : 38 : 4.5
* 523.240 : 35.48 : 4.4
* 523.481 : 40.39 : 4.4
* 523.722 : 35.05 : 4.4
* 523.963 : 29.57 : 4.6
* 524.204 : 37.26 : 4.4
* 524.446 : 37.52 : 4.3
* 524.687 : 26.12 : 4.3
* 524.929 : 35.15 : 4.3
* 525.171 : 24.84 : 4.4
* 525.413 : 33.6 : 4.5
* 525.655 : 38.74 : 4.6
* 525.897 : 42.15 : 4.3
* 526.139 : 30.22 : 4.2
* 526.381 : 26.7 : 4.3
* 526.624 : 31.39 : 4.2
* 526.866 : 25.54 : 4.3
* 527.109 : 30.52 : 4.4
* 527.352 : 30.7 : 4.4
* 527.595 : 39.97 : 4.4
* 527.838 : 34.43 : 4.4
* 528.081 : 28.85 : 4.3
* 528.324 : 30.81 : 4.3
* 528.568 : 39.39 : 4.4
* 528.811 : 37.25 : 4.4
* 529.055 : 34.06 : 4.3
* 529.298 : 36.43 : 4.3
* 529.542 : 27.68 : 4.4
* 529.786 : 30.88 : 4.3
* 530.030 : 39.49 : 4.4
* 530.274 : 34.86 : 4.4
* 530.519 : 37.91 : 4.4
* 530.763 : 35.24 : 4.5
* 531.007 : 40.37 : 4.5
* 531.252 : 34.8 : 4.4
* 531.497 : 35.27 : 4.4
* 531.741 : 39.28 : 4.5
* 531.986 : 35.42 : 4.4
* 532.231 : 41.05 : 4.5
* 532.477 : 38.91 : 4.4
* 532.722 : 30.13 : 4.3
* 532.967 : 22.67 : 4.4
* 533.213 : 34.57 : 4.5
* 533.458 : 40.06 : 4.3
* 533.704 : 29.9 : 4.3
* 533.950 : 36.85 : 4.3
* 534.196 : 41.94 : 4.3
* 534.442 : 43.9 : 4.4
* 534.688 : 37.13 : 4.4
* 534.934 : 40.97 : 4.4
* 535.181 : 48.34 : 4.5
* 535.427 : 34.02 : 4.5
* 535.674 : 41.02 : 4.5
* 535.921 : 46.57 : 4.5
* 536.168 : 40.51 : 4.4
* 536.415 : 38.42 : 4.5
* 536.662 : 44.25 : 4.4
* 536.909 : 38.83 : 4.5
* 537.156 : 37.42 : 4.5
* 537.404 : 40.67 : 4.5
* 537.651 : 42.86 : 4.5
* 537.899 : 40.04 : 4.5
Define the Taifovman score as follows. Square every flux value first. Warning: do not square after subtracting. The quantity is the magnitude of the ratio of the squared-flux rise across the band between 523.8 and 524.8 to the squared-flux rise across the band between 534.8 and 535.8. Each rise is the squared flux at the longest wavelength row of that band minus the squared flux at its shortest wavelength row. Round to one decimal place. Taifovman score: 46.9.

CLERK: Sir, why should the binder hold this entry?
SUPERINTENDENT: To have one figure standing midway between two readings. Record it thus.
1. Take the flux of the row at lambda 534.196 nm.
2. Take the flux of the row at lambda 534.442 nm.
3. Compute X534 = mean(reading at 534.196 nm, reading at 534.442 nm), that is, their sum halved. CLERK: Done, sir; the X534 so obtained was 42.9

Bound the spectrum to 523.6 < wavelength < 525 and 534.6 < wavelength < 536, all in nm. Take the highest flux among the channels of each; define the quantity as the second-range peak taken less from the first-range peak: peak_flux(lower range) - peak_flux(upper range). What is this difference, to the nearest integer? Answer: -11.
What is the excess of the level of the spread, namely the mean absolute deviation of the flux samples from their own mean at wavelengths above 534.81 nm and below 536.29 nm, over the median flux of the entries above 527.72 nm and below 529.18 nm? -30.5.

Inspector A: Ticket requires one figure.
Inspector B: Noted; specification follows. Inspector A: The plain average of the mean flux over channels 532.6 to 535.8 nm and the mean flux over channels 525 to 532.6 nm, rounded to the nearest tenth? 35.7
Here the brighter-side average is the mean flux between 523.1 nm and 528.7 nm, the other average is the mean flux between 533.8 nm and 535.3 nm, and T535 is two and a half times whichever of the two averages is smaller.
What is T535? 83.1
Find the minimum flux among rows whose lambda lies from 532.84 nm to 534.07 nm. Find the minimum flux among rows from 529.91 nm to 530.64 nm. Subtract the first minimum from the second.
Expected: 12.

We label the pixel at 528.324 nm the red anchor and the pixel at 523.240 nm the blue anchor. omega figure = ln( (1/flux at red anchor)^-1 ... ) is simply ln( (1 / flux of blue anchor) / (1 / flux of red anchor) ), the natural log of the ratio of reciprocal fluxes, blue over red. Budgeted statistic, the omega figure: -0.14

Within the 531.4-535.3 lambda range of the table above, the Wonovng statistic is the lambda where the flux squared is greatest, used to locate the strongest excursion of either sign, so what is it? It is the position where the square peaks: 535.181 nm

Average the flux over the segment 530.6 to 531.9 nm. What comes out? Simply 37.0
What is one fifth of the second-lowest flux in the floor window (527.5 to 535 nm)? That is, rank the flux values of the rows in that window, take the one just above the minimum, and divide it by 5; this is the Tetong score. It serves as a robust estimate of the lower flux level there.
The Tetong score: 5.5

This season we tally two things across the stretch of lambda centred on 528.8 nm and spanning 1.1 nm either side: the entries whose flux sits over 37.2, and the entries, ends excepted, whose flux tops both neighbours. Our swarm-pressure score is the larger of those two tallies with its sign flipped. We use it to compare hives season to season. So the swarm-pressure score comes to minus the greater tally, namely -2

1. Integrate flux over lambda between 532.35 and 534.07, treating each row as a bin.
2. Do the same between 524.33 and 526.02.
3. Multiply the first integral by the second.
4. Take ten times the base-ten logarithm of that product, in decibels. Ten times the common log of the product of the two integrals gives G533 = 35.2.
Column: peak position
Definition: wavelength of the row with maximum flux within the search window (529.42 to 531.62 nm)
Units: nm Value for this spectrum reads 531.007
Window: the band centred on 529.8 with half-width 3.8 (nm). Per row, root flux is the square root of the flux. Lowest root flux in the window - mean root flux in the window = -1.1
